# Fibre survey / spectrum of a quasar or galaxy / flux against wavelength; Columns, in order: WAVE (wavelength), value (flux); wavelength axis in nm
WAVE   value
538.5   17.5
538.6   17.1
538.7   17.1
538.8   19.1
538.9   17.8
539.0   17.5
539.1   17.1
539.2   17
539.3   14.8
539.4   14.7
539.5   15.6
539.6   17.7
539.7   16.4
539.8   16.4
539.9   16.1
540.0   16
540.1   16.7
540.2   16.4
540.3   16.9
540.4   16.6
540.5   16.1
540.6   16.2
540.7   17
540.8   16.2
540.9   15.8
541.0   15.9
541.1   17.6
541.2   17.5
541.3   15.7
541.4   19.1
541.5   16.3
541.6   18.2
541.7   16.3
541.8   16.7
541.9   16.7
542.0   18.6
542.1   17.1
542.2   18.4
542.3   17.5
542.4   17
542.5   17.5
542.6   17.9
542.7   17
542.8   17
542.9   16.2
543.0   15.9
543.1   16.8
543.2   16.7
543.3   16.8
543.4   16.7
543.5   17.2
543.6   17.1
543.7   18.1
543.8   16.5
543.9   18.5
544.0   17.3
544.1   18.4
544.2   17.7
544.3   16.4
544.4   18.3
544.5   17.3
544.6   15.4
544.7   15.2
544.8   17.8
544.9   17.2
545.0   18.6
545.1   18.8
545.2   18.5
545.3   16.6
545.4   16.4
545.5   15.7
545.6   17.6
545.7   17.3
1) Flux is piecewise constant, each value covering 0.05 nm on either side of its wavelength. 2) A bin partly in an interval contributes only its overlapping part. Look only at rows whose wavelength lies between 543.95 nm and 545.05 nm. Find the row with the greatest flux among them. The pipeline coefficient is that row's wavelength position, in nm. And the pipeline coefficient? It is 545.0 nm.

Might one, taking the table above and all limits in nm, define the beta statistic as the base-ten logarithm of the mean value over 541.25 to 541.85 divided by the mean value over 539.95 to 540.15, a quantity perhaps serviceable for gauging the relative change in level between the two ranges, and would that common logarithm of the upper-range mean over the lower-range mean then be 0.018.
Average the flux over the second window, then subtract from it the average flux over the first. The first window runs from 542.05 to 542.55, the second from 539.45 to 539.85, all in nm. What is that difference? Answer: -1.0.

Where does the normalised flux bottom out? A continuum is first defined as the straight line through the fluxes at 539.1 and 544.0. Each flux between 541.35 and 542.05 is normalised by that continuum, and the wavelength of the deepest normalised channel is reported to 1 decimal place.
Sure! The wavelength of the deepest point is 541.7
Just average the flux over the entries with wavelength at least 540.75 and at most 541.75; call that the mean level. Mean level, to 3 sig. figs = 16.9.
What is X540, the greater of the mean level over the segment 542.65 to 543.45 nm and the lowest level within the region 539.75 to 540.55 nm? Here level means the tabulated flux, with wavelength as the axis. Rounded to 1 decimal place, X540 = 16.6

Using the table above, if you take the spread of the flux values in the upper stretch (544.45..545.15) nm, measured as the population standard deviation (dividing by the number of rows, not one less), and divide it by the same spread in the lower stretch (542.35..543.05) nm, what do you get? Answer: 2.05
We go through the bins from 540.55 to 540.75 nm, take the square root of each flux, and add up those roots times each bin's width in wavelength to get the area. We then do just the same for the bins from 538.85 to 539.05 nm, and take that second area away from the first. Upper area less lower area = -0.025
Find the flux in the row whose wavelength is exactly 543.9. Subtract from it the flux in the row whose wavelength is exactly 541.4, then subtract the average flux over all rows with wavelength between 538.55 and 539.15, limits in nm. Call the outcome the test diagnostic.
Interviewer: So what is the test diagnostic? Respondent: -18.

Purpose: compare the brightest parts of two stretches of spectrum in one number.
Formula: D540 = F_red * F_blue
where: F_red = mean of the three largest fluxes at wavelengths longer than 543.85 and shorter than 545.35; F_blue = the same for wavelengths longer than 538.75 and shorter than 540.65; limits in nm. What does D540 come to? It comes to 339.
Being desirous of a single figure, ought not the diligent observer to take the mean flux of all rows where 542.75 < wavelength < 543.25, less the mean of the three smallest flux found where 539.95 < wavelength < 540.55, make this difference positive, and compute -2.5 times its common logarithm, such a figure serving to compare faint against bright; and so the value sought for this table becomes 1.1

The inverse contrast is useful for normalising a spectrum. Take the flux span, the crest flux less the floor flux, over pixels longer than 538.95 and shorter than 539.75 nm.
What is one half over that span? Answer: 0.17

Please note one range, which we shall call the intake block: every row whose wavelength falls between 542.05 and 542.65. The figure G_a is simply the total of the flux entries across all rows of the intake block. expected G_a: 105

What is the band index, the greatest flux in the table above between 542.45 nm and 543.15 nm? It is 17.9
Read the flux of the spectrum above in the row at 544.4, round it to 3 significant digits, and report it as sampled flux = 18.3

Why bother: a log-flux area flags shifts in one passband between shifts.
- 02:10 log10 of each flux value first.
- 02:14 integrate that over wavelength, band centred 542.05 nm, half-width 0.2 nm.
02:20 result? 0.50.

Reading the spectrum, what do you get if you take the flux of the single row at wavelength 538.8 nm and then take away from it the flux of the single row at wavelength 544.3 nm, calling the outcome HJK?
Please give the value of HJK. 2.70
